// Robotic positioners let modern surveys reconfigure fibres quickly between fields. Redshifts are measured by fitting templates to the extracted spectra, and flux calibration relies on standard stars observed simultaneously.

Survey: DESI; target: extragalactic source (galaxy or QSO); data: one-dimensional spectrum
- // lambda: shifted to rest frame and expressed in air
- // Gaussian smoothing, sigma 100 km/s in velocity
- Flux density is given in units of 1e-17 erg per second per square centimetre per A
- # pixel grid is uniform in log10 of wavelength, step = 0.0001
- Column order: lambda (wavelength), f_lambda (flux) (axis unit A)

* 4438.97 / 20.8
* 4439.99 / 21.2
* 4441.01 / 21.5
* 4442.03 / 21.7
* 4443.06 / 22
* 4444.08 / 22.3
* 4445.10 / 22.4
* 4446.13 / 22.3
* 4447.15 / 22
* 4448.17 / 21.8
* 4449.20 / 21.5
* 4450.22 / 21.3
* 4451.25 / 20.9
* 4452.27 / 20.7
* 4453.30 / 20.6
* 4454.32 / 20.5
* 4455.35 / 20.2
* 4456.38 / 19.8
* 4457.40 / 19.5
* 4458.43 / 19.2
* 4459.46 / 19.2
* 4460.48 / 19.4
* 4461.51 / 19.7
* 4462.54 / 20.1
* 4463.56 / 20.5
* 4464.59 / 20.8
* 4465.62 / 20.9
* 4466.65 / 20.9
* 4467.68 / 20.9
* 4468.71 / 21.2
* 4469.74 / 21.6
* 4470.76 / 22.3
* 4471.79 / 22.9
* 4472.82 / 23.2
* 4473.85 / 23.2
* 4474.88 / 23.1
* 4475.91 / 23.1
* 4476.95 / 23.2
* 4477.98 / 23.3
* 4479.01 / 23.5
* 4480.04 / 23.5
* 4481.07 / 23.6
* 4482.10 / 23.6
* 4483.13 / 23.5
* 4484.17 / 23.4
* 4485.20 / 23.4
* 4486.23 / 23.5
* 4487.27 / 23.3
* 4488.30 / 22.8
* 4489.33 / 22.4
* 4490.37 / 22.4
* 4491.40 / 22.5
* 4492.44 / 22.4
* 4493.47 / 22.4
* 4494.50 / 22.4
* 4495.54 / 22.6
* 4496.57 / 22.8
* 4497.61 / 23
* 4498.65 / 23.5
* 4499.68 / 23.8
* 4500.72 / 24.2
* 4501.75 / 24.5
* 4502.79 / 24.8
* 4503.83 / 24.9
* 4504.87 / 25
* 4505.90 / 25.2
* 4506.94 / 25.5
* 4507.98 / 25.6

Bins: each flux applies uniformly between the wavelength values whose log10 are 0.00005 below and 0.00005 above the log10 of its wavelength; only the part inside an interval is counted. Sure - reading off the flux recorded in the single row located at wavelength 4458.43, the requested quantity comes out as 19.2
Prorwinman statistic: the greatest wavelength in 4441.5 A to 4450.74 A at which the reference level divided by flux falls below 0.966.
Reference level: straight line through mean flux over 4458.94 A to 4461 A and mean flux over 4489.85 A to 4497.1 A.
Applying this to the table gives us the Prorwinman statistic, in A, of 4450.22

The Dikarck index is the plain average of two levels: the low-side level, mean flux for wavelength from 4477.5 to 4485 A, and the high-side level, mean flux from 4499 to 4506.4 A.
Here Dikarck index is 24.1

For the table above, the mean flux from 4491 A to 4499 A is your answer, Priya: 22.7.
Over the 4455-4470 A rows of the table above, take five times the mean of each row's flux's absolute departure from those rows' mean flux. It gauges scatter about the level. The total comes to 3.3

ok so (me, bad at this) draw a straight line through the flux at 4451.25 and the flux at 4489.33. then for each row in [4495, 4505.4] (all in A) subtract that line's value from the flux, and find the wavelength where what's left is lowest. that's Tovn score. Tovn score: 4495.54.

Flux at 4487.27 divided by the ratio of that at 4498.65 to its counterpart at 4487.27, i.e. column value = 23.1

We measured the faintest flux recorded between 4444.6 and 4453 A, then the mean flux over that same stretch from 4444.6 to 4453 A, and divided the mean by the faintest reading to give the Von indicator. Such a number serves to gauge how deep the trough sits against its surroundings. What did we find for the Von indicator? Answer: 1.04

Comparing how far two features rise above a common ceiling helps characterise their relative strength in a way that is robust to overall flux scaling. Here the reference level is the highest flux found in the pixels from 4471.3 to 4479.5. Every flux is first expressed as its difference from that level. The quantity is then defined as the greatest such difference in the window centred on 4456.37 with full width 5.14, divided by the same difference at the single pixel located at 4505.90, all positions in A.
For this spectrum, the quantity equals -2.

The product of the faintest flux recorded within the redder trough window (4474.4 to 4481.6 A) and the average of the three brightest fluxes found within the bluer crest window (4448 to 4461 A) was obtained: 497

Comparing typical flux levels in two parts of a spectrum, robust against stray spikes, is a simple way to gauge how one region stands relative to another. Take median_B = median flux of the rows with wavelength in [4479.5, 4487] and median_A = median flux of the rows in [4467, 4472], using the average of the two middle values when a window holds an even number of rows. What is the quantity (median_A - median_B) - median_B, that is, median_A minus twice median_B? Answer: -25.4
